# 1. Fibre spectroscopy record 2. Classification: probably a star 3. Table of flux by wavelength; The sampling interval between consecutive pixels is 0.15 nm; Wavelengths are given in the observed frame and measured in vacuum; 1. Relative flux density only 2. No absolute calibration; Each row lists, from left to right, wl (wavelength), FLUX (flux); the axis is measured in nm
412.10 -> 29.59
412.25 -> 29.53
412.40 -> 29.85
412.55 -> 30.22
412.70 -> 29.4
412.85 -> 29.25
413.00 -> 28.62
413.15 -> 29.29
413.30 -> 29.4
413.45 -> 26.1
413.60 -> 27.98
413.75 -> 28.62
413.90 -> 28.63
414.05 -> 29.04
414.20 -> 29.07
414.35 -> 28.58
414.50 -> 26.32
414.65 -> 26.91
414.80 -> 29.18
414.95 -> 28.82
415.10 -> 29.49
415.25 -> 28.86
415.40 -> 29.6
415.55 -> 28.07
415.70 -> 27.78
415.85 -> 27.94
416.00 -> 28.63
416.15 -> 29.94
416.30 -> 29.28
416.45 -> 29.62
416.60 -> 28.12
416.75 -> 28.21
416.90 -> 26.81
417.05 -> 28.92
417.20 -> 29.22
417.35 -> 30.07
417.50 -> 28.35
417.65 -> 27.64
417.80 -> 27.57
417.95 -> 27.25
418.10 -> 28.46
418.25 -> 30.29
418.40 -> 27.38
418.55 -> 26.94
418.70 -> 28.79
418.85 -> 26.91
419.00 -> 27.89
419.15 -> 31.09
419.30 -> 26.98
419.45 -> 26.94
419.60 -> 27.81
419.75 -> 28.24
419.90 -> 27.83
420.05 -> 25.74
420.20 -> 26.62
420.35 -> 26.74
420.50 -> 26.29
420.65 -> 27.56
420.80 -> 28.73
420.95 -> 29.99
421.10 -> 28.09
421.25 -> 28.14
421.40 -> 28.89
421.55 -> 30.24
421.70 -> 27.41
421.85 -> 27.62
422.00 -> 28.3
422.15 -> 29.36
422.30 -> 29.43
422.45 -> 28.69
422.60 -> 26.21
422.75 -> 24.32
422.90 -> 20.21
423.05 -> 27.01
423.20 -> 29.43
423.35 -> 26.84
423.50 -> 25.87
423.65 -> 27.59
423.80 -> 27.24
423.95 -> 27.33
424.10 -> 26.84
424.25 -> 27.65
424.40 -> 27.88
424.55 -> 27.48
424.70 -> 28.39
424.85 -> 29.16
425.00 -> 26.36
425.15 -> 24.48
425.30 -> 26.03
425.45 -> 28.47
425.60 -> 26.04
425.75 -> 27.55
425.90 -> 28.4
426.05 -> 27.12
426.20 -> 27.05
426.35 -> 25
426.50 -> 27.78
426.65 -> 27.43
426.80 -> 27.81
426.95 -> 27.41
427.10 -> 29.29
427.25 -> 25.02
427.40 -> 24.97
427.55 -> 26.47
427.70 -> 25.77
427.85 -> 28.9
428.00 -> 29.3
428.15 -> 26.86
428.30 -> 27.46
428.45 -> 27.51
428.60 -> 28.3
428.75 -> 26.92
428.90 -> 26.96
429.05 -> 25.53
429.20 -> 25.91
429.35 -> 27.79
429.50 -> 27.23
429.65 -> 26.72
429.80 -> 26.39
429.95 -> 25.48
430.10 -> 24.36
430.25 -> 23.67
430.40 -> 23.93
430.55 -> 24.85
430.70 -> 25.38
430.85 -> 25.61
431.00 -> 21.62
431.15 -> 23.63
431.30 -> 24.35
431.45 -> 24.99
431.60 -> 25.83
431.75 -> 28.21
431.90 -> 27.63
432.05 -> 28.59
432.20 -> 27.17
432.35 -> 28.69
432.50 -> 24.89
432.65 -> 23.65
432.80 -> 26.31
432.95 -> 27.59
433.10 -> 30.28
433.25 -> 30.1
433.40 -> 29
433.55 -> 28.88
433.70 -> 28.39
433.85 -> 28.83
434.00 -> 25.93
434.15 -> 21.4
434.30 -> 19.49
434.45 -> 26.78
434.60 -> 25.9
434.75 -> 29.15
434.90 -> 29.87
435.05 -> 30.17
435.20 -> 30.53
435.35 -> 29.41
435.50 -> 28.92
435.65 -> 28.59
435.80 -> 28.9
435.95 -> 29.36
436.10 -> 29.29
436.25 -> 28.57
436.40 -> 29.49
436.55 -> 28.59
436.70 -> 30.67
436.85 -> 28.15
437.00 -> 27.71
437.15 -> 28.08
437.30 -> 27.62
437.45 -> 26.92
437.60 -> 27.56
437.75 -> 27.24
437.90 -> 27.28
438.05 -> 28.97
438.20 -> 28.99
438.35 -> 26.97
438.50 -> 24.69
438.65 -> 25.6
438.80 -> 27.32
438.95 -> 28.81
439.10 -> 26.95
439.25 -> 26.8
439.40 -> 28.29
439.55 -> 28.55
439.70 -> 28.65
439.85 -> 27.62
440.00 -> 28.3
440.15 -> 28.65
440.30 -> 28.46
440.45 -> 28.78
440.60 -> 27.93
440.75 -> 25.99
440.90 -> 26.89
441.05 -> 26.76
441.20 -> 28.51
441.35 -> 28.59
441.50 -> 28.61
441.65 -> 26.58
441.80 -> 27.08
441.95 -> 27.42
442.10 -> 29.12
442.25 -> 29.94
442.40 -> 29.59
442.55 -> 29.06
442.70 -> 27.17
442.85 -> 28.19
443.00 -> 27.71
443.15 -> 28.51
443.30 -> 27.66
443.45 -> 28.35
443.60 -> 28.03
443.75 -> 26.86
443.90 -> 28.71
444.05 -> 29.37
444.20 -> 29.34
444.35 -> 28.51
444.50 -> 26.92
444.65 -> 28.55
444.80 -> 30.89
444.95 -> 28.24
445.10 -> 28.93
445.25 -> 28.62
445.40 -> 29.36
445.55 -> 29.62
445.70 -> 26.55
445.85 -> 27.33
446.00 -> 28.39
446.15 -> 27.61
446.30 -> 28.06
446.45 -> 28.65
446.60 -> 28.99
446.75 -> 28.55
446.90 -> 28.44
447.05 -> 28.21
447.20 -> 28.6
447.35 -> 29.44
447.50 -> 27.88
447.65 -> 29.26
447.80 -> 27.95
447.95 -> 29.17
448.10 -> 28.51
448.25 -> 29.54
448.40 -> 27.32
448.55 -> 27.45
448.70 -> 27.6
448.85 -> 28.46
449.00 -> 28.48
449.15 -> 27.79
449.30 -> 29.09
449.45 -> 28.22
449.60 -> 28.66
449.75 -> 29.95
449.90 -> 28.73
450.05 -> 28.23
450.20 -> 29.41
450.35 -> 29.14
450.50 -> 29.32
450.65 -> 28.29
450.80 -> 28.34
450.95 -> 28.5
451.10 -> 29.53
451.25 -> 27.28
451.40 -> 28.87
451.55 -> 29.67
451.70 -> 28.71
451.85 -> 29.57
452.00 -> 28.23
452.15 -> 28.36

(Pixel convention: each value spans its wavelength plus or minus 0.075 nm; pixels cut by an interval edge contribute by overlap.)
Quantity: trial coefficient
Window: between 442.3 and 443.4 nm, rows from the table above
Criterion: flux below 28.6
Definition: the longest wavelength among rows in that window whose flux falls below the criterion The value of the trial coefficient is 443.30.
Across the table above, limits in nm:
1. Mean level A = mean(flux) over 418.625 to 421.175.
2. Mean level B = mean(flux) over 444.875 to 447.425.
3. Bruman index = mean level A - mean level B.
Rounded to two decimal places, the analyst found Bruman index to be -0.67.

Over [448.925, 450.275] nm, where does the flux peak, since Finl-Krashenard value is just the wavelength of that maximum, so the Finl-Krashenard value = 449.75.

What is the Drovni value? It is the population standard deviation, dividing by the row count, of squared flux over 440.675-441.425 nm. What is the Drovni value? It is 56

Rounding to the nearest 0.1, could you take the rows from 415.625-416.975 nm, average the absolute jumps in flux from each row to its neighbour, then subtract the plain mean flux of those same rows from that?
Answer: -27.7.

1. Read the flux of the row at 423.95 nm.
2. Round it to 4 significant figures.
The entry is 27.33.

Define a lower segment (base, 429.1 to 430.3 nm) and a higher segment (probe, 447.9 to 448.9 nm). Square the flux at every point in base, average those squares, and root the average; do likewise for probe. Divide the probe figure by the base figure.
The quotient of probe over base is 1.09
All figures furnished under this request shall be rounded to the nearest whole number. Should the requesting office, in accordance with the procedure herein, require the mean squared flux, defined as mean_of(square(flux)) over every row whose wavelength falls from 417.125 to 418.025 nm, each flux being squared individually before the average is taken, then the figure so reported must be 805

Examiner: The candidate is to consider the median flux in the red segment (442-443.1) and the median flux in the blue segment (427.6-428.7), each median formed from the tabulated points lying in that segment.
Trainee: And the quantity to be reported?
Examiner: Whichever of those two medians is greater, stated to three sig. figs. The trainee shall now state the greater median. 29.1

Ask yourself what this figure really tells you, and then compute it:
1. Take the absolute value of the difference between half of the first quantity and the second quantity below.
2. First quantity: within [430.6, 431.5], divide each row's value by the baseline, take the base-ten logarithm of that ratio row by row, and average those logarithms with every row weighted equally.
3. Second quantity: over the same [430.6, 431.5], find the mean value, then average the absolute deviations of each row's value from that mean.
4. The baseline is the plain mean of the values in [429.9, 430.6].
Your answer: 1.09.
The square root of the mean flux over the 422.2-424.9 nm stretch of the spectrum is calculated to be 5.205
